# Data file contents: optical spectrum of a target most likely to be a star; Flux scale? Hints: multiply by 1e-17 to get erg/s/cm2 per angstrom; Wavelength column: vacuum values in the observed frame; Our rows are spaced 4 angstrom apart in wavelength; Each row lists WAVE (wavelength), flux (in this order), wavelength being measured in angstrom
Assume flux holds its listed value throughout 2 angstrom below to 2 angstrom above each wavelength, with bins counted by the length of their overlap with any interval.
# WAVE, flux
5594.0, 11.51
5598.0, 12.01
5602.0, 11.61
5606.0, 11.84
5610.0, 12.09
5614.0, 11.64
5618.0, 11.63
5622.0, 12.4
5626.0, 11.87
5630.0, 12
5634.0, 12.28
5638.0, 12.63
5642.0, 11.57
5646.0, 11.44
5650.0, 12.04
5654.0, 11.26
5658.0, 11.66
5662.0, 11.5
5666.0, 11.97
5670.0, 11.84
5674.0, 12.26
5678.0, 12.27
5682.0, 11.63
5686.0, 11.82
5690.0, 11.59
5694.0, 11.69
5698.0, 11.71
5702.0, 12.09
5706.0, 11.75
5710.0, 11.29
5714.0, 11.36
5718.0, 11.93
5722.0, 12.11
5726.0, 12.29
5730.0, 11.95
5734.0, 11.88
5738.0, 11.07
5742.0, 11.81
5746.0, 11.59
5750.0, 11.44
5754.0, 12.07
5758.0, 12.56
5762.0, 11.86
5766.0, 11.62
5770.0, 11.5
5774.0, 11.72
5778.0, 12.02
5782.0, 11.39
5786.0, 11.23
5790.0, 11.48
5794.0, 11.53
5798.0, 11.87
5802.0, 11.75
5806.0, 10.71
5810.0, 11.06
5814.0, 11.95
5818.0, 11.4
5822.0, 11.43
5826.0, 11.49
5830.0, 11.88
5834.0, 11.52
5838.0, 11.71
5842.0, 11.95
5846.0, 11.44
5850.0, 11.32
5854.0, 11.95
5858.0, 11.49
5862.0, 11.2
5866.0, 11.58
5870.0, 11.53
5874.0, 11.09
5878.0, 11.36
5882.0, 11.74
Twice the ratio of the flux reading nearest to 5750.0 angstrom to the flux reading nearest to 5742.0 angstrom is 1.94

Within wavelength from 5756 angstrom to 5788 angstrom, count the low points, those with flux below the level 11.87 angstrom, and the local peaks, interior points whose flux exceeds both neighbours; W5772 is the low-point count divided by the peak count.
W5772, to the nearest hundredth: 6.00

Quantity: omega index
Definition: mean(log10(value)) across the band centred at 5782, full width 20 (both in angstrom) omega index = 1.06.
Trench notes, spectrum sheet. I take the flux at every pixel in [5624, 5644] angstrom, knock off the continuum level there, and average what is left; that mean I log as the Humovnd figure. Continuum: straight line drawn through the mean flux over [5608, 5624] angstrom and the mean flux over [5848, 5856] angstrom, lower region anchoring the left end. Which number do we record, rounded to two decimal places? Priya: 0.15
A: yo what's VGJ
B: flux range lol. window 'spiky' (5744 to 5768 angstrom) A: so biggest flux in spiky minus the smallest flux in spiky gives 1.1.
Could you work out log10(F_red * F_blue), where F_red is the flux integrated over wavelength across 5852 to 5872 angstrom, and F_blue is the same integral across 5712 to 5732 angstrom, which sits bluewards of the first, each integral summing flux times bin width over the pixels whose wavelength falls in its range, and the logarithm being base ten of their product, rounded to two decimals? 4.74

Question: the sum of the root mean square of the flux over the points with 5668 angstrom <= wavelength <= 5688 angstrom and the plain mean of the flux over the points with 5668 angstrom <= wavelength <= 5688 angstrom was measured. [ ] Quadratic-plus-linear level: 23.9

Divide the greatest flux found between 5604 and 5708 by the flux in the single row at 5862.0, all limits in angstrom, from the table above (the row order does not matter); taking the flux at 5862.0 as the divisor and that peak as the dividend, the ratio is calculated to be 1.13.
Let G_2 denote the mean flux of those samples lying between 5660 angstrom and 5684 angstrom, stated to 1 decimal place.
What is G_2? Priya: 11.9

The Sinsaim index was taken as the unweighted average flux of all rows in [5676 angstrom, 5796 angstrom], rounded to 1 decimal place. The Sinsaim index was 11.7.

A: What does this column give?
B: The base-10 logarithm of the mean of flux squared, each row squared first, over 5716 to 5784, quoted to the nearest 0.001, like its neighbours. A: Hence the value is 2.145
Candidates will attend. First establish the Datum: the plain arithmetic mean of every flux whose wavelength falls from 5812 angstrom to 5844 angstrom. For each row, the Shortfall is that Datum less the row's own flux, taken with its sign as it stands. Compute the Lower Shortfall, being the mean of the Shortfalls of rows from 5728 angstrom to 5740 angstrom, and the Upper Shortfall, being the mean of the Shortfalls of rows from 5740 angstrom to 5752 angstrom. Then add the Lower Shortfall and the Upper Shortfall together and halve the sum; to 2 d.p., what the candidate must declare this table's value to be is 0.04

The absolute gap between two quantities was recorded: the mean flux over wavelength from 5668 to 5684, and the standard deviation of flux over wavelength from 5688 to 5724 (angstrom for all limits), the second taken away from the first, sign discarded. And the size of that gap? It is 11.7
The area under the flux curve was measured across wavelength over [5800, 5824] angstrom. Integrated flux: 273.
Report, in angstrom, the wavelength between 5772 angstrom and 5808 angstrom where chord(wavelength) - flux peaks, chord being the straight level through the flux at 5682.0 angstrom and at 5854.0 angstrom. 5806.0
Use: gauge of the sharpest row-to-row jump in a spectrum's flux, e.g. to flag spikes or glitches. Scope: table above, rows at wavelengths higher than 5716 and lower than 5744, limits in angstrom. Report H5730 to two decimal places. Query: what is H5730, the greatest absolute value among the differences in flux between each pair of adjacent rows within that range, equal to 0.81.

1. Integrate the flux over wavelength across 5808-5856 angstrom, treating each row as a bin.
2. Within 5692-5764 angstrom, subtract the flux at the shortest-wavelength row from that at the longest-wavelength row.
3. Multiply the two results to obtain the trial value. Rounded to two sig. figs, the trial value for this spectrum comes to 95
